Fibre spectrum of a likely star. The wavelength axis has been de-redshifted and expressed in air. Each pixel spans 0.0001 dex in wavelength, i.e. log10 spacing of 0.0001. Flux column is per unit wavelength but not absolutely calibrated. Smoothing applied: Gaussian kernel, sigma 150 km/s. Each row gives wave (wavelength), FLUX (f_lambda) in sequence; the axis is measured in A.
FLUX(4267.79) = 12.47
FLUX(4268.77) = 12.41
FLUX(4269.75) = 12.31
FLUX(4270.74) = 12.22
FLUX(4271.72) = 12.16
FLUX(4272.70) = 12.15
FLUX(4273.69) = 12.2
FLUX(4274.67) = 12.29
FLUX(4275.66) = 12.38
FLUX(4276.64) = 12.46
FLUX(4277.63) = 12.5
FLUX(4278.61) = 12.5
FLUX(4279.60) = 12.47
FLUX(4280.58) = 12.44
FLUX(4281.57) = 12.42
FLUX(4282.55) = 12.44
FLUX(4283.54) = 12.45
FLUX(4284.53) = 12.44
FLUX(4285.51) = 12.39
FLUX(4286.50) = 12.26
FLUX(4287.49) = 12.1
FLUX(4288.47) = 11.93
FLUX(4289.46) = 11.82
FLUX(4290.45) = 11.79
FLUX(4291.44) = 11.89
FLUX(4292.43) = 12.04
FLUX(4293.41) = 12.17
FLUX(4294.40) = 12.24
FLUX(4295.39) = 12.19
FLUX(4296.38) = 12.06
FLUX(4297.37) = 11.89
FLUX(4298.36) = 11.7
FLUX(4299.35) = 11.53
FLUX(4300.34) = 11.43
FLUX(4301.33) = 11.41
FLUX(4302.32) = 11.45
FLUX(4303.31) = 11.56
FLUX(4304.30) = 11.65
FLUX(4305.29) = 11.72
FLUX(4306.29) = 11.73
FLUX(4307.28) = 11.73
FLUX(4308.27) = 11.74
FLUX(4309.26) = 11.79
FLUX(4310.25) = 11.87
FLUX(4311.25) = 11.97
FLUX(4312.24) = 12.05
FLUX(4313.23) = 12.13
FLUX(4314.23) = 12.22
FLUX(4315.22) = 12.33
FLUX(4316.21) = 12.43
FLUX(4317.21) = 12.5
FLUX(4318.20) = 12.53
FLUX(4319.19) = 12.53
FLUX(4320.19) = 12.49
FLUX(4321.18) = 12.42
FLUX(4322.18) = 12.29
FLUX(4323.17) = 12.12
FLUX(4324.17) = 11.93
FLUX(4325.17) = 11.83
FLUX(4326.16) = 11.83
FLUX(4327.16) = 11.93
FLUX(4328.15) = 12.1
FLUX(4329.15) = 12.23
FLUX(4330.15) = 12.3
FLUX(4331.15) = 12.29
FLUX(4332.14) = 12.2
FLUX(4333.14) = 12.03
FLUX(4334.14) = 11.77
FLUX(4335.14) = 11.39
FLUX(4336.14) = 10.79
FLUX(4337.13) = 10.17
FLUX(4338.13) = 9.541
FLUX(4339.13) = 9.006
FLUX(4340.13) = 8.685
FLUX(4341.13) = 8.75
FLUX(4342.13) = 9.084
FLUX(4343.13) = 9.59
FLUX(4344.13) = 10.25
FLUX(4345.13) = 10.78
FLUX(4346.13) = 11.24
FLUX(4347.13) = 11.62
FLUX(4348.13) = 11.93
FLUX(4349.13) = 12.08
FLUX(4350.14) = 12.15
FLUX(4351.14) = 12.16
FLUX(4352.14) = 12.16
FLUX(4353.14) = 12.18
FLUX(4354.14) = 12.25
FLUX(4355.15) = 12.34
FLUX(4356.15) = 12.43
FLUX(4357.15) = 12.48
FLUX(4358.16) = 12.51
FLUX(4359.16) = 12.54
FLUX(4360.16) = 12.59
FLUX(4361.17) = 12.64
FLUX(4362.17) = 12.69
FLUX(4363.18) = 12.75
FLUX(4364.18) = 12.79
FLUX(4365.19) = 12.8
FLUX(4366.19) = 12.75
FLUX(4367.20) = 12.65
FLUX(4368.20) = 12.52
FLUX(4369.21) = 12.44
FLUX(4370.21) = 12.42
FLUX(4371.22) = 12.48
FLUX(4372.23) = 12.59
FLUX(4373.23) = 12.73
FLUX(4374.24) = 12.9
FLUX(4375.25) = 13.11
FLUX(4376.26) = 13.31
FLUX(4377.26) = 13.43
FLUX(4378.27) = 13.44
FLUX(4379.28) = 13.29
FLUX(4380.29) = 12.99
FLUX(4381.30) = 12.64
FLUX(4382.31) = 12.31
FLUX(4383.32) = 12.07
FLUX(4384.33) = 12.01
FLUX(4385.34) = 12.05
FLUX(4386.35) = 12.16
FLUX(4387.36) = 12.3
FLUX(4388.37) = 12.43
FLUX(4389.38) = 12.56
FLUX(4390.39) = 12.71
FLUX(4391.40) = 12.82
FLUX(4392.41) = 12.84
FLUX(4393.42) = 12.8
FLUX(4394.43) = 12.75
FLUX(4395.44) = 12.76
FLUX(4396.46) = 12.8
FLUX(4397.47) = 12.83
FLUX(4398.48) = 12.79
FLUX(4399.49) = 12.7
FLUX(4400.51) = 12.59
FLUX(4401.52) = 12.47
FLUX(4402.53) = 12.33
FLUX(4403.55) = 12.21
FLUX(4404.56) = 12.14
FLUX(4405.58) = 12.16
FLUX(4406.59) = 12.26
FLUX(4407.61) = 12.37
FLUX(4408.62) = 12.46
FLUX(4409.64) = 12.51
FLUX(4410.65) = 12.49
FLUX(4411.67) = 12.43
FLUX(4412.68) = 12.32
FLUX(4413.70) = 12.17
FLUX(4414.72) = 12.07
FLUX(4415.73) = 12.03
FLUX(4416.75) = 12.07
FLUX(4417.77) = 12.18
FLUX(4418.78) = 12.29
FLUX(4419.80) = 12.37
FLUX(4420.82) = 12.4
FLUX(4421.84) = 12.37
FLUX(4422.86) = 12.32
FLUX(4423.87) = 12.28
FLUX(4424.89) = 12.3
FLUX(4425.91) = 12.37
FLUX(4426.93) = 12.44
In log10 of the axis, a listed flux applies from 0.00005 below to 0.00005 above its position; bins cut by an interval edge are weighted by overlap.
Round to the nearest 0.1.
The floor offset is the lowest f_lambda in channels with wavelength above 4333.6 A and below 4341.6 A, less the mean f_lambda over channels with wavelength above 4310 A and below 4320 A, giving -3.6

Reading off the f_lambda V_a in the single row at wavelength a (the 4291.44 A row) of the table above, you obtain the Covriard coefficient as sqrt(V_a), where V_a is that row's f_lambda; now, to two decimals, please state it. 3.45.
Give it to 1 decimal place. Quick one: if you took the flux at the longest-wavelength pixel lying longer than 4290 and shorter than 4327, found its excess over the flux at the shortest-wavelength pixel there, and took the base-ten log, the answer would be -1.4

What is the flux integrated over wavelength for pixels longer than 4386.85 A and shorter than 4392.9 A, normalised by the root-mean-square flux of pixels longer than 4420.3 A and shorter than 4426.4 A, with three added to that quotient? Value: 9.2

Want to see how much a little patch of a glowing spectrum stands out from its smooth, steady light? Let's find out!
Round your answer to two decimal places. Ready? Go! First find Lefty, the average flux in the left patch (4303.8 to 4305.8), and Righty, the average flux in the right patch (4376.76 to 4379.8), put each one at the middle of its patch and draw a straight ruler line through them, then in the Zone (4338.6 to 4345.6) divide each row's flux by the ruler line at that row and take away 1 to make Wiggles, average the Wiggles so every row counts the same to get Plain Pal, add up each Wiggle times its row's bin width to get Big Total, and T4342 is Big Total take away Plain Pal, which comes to -1.48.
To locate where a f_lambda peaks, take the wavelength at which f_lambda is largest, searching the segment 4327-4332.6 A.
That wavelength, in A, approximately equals 4330.15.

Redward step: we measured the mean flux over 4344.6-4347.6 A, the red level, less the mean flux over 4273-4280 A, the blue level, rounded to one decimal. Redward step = -1.2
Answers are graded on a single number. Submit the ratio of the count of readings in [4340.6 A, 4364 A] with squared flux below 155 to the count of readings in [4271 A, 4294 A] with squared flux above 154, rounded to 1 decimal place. 1.8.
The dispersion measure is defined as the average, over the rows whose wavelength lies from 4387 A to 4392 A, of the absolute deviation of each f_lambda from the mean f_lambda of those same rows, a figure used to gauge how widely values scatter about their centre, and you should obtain 0.16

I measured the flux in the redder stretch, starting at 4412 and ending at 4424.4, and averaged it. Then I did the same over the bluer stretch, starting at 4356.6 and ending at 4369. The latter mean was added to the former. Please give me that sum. 24.9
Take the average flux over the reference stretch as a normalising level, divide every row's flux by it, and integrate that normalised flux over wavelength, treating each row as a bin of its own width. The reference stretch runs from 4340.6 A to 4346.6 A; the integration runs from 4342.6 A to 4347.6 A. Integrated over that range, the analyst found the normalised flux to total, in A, 5.38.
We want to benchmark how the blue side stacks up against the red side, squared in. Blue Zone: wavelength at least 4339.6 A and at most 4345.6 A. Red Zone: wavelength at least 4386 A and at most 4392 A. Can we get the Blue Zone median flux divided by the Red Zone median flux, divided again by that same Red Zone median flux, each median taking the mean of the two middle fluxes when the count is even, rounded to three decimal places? 0.060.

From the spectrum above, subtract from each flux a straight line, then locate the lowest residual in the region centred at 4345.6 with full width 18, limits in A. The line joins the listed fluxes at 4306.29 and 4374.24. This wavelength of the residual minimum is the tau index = 4340.13 A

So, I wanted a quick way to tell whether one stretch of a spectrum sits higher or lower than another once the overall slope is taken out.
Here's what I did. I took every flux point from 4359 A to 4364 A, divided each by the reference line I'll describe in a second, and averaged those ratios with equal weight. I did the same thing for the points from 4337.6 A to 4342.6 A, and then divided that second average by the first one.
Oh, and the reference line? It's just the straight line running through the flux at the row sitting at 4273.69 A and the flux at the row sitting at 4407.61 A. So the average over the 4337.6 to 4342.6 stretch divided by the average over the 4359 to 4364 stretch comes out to 0.71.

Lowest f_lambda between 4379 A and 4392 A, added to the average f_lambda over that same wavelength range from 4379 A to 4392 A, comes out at 24.5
